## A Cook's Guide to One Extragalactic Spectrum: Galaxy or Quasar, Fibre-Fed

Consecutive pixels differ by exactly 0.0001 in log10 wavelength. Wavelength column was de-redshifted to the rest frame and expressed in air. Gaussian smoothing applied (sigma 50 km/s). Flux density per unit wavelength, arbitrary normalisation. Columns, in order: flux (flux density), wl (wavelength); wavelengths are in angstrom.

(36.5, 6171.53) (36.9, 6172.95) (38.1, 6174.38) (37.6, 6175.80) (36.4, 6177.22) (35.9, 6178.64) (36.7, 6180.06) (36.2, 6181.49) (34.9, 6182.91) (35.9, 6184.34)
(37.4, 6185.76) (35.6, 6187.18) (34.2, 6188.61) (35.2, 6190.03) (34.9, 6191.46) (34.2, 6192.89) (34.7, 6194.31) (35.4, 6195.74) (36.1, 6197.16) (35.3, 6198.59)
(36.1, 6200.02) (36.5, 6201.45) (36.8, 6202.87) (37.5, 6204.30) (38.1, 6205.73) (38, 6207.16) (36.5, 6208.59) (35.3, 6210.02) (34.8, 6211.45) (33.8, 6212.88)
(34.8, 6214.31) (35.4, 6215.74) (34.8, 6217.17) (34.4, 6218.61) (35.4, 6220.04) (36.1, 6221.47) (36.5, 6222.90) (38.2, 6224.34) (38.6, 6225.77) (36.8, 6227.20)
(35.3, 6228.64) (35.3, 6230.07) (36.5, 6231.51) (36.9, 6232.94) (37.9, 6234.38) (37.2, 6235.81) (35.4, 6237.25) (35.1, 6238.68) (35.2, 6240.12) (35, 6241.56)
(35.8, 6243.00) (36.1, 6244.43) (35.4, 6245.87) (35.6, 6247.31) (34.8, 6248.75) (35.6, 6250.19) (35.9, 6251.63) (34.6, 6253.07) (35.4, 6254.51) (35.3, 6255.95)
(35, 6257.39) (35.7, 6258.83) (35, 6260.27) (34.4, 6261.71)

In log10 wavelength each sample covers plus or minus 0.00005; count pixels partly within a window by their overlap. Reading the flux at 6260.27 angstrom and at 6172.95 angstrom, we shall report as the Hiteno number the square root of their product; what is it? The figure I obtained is 35.9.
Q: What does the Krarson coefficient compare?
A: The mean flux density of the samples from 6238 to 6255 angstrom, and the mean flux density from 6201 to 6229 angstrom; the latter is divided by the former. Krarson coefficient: 1.023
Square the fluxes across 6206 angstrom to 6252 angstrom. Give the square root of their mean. 35.9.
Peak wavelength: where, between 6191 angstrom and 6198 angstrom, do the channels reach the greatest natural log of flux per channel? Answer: 6197.16 angstrom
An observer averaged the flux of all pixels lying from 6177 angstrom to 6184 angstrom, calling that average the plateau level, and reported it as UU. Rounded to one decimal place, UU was 36.0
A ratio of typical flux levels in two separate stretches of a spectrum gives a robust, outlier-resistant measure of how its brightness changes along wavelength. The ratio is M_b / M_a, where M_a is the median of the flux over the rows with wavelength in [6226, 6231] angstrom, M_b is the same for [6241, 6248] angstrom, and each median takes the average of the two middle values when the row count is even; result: 1.01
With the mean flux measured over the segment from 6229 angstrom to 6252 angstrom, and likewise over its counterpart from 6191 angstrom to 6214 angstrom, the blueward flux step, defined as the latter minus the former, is 0.02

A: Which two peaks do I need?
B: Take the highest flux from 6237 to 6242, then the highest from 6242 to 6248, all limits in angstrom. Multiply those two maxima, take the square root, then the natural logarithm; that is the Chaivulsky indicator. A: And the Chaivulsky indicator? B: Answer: 3.58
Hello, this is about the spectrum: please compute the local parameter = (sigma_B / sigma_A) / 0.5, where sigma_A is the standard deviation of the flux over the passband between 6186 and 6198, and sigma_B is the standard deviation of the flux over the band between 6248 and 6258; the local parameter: 1.4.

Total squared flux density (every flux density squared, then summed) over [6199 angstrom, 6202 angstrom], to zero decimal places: 2635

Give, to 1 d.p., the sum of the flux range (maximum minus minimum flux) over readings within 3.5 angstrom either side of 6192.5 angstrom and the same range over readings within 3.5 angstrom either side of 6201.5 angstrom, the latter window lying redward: 3.4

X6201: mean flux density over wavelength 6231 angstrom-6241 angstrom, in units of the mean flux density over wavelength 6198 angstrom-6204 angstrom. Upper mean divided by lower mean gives 1.00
